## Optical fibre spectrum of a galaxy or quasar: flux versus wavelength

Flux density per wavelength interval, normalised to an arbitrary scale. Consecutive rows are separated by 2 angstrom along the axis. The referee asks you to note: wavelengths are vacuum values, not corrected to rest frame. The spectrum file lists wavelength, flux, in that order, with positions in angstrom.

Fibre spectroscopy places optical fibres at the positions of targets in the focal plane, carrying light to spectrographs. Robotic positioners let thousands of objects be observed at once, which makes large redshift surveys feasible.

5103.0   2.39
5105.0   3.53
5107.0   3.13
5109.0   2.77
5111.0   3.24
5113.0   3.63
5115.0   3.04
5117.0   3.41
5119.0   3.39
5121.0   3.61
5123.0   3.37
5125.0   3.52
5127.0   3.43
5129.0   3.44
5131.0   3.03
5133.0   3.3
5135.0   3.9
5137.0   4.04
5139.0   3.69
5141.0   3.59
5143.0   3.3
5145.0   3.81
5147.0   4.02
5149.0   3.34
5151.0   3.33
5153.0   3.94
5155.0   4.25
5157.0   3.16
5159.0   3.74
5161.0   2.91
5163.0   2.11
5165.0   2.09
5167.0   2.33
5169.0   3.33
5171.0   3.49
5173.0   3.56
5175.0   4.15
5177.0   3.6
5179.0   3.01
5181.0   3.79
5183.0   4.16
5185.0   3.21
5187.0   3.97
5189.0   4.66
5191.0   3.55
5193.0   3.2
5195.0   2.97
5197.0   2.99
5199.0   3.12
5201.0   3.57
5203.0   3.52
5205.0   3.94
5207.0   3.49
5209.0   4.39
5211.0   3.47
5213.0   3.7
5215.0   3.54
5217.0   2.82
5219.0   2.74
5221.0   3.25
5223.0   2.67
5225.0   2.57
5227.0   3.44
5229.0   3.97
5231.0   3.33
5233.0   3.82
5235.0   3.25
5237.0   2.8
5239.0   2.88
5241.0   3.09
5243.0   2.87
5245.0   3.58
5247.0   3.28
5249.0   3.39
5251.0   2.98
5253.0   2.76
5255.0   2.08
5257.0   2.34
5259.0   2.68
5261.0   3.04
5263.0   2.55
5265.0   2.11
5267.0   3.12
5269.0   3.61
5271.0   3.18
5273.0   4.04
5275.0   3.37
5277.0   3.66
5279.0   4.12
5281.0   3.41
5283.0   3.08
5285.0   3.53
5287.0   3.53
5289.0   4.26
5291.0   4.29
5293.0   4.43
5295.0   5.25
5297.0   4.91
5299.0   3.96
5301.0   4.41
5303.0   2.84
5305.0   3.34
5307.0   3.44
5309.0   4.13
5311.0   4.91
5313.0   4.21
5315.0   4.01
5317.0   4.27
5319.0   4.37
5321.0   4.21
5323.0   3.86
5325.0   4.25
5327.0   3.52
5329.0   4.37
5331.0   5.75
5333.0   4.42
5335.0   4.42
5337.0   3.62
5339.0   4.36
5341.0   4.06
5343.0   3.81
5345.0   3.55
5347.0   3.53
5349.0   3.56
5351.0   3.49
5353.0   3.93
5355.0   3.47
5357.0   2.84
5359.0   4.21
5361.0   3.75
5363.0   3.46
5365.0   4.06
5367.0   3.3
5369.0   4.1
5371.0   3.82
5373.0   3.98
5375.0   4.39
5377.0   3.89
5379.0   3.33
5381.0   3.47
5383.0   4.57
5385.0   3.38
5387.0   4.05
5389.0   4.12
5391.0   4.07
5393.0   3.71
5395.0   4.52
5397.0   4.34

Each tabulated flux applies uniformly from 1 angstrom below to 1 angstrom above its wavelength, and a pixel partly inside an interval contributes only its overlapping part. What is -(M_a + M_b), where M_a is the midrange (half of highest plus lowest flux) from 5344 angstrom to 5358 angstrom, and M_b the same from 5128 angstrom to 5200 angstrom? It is -6.8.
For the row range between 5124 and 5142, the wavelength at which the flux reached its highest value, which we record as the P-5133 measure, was 5137.0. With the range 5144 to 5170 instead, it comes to 5155.0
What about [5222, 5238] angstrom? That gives 5229.0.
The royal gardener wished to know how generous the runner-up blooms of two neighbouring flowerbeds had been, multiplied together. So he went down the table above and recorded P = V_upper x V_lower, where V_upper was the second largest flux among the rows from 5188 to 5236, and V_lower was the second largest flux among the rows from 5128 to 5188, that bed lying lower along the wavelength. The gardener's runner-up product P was 18.3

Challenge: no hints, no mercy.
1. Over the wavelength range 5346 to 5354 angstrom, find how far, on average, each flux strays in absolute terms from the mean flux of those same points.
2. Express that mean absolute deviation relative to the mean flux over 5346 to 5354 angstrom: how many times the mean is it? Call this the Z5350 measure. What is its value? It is 0.042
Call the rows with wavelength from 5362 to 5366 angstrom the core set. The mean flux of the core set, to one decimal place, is 3.8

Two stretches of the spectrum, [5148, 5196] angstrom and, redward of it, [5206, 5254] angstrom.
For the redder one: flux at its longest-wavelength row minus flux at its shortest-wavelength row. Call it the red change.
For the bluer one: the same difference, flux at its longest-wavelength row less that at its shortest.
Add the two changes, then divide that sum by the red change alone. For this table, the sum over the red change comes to 1.5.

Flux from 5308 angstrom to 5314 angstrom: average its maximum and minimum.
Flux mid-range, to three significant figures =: 4.52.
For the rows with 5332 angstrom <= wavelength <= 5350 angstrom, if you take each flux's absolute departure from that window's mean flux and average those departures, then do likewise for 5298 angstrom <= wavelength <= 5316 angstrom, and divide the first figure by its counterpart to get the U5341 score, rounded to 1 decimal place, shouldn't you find 0.7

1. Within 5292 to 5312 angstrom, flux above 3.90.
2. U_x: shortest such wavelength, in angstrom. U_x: 5293.0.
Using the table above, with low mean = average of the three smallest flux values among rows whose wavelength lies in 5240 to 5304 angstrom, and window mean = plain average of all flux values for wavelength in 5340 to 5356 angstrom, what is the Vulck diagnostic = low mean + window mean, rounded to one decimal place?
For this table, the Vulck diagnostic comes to 5.9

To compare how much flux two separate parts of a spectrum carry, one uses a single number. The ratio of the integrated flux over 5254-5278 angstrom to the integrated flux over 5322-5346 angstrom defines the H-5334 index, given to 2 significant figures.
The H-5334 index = 0.72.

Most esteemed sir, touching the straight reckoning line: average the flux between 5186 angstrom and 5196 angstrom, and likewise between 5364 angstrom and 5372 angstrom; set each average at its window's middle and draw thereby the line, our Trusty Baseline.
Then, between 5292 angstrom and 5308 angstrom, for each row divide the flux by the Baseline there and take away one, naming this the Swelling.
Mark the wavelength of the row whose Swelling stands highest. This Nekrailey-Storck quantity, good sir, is 5295.0 angstrom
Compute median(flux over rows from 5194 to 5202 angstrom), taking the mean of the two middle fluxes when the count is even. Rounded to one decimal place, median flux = 3.1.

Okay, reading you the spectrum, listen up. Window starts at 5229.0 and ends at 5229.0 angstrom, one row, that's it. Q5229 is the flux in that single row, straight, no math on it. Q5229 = 3.97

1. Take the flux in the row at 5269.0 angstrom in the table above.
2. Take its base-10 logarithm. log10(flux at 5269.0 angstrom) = 0.558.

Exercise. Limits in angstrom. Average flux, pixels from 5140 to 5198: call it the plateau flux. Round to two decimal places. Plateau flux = 3.43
